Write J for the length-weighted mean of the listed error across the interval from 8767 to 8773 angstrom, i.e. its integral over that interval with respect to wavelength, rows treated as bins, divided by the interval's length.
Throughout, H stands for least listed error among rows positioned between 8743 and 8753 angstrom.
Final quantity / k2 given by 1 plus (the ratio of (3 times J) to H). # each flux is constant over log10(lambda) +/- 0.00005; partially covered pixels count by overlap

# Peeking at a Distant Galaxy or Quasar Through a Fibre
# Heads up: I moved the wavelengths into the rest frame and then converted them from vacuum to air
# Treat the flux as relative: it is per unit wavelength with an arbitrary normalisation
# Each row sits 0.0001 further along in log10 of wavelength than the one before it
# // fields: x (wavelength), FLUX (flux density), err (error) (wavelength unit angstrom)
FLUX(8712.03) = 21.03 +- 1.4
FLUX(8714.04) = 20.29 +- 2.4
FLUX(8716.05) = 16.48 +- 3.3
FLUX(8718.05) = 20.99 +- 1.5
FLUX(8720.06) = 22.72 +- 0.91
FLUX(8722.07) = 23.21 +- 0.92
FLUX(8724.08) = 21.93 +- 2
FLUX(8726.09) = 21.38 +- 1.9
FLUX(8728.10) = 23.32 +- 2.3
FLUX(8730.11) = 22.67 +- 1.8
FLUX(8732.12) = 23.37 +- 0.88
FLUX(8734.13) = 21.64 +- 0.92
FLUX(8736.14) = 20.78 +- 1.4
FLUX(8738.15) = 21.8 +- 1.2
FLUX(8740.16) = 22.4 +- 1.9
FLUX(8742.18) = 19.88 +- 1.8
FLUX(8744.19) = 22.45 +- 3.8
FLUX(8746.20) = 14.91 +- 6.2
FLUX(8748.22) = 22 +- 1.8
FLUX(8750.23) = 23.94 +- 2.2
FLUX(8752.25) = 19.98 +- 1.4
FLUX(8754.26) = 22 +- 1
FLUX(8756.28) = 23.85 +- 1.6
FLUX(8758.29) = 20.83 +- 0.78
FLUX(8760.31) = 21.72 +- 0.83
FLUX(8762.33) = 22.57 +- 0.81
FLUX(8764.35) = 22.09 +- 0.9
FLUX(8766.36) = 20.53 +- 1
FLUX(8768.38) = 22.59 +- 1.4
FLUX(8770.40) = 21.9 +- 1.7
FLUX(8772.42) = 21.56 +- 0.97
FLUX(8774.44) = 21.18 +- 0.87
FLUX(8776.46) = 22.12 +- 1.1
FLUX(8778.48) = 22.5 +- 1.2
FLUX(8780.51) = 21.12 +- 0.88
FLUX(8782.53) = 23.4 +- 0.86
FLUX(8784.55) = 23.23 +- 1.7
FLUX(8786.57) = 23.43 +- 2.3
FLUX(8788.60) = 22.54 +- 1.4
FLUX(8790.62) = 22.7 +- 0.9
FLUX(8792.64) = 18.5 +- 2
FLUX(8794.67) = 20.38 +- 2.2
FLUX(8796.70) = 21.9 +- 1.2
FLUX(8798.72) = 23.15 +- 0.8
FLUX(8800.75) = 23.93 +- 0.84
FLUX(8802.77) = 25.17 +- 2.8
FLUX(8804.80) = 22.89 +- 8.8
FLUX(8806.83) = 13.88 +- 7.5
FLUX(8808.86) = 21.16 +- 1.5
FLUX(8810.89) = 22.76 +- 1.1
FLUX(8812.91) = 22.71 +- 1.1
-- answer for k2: 3.9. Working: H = 1.40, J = 1.36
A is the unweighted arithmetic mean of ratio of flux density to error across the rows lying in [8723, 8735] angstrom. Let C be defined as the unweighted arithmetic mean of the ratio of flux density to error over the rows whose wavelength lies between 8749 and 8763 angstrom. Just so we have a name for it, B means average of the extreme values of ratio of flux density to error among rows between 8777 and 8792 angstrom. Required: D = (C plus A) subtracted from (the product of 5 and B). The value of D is 57.3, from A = 16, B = 19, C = 20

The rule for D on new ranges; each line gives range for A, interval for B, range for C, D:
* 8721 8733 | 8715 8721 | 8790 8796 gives 44.2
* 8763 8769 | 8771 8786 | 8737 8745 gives 70.1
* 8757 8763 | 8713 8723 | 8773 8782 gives 26.8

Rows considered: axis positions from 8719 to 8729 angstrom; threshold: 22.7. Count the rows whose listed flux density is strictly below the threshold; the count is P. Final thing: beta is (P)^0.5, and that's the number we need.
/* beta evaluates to 1.4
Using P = 2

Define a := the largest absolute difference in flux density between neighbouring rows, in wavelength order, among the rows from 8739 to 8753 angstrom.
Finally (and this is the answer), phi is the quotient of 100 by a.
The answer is 13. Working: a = 7.5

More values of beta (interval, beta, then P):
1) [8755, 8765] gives 2.0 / 4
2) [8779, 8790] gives 1.4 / 2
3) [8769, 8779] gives 2.2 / 5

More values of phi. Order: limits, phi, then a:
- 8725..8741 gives 52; 1.9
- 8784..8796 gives 24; 4.2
